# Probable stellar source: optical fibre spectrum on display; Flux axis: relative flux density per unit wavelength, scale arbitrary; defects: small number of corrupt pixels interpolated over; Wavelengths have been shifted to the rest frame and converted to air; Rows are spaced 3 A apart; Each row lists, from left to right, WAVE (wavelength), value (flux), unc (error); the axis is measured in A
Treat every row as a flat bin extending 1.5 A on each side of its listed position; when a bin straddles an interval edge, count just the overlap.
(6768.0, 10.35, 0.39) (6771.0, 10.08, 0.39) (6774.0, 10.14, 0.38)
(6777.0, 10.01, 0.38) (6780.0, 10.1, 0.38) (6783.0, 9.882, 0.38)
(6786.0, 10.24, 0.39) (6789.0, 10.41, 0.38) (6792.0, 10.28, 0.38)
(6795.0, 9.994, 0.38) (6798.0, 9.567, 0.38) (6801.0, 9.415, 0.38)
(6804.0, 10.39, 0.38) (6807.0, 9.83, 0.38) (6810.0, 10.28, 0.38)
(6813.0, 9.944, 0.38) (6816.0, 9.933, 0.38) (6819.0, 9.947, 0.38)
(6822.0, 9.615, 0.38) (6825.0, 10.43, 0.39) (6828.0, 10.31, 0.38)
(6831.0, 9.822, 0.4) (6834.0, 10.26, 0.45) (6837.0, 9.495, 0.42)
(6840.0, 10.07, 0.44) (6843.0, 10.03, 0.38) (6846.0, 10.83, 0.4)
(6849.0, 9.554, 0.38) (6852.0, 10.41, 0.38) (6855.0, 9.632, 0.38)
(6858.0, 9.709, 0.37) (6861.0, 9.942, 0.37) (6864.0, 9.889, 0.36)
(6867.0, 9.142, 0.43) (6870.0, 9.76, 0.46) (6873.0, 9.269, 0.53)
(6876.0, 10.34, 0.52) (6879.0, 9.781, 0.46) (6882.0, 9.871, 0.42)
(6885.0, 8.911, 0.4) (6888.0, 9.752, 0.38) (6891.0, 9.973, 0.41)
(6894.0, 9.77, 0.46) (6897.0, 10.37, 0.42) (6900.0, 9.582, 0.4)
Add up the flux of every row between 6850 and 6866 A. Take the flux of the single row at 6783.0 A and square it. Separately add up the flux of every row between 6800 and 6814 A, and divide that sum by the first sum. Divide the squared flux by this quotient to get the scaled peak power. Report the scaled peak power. 97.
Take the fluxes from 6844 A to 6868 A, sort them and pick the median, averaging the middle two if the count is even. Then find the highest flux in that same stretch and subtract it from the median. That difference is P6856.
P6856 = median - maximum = -1.0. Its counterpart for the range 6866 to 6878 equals -0.8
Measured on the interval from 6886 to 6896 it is -0.2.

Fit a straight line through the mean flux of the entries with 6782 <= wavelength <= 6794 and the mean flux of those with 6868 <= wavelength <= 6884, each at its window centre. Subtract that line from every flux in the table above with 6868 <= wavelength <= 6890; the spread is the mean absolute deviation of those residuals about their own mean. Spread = 0.331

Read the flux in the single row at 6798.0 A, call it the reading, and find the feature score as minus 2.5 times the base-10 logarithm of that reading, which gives -2.452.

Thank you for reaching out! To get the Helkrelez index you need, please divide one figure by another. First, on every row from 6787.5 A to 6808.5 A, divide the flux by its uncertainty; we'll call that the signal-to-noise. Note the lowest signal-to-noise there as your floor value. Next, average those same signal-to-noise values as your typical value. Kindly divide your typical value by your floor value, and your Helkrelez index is 1.06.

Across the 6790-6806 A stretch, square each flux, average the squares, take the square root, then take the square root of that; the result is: 3.15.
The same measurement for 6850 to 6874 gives 3.12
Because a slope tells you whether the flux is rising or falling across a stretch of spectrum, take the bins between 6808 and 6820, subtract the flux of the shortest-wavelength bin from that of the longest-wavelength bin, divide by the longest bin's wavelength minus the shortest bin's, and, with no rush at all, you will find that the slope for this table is -0.037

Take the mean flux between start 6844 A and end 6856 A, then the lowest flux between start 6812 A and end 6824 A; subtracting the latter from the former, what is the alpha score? 0.5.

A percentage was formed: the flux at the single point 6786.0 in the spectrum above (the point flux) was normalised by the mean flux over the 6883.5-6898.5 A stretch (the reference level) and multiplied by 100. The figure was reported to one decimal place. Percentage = 105.0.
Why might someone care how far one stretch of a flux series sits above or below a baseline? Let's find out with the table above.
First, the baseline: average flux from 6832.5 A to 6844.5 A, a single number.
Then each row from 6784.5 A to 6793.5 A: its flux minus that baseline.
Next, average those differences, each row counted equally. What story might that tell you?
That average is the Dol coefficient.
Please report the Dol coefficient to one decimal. 0.3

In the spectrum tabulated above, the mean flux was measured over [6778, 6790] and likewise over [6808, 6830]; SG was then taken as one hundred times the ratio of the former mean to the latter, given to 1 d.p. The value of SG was 100.9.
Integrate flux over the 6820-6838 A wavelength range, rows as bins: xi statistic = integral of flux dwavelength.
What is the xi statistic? 180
